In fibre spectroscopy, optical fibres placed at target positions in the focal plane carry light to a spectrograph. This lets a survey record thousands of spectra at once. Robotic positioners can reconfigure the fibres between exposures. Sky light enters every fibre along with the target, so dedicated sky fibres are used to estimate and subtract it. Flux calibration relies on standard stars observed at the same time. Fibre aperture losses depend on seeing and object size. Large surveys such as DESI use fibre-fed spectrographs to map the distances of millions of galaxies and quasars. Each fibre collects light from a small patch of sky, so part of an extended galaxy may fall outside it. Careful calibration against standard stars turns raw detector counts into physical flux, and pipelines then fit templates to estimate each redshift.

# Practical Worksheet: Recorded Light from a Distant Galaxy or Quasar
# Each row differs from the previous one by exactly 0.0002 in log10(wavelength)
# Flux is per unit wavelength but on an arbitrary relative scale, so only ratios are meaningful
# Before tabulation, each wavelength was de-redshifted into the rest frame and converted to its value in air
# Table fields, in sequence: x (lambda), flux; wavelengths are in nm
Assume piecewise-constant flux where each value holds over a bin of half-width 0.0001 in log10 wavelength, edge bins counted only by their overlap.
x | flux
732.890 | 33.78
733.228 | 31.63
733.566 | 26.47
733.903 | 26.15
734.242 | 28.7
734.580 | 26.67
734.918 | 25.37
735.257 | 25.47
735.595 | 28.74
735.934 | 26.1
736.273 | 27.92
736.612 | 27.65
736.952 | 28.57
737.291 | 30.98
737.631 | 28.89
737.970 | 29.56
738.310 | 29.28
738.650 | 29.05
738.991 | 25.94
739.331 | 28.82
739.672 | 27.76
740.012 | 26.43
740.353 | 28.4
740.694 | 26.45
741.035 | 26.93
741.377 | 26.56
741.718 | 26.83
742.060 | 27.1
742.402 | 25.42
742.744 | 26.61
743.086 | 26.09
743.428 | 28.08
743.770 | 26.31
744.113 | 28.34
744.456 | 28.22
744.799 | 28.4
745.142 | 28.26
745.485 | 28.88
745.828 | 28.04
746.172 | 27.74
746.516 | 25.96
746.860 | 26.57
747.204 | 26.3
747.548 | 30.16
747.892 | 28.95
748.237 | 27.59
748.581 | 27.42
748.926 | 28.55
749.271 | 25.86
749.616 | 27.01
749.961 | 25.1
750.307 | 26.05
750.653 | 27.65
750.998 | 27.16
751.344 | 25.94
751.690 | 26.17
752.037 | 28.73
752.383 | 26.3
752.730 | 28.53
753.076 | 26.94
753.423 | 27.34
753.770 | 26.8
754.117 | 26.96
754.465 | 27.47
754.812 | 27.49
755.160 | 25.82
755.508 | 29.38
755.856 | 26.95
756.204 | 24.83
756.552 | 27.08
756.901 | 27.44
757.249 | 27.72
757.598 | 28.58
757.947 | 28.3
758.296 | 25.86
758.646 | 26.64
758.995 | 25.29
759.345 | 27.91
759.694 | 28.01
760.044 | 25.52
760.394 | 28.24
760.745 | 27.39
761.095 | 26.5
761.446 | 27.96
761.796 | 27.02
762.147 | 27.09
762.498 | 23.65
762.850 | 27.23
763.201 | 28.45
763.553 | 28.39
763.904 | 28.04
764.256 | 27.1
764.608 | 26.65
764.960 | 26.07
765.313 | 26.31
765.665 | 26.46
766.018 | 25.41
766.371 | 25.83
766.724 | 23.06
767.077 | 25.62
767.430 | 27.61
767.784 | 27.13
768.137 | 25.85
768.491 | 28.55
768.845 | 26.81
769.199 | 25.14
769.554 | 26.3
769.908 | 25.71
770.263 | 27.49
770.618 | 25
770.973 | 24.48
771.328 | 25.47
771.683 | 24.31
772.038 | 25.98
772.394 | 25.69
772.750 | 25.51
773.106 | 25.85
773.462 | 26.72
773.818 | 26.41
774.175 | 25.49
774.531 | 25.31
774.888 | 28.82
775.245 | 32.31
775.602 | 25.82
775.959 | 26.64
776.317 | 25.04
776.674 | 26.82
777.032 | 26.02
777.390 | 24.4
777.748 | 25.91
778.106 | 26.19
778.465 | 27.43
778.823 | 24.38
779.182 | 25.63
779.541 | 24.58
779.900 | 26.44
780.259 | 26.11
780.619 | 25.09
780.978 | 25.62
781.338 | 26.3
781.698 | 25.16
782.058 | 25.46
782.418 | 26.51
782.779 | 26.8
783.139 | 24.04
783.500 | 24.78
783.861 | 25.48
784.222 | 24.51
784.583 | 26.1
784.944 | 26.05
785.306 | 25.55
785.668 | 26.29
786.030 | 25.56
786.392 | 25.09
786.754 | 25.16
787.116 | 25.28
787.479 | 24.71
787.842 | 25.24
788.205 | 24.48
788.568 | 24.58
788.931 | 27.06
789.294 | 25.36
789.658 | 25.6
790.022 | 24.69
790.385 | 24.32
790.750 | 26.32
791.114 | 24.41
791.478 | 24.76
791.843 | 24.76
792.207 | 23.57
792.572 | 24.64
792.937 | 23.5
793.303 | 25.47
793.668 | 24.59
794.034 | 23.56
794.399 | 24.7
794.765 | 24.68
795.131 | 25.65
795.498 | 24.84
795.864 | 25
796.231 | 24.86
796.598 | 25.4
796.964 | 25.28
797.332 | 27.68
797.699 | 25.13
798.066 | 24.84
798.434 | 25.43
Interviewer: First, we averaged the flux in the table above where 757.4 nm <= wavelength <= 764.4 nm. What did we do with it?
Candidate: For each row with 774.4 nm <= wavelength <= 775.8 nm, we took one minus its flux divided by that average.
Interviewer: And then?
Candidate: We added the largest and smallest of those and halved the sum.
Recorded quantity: -0.06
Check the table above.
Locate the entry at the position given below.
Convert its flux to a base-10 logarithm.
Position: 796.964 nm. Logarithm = 1.40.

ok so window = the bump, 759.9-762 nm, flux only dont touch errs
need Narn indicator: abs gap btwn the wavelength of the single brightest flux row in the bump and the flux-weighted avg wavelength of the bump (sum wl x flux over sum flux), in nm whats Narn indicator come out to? 0.53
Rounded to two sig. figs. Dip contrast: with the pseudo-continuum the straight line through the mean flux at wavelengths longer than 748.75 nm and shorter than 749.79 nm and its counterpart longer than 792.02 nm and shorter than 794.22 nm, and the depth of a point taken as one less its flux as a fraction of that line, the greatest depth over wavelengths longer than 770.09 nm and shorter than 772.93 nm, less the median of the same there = 0.047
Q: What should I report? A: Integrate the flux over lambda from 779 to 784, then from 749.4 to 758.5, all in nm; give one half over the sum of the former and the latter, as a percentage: 0.134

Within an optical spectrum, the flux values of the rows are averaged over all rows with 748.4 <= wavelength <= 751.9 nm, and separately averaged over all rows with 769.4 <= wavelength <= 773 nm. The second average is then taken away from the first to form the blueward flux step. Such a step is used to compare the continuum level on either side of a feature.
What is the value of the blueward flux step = 1.1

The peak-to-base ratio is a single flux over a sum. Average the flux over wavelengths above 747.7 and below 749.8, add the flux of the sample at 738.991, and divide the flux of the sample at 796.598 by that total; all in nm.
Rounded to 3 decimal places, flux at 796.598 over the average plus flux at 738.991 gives 0.475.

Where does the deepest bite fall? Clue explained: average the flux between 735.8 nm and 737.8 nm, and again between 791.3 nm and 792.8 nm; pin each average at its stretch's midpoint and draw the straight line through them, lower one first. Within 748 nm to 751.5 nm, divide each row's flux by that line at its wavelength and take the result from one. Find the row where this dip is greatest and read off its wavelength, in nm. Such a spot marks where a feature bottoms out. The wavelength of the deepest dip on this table 749.961 nm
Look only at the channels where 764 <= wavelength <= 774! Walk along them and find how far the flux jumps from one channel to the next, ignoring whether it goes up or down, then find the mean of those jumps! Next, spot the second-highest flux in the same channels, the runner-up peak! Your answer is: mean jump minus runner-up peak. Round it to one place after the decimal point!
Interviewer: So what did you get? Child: -26.5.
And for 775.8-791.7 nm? -26.1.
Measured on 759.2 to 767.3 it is -27.1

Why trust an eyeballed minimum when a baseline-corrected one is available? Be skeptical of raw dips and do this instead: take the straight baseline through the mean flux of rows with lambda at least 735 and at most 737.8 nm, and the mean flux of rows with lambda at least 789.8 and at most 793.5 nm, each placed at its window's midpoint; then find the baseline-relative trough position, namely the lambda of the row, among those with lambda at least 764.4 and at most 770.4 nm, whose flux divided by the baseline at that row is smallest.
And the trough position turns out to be 766.724 nm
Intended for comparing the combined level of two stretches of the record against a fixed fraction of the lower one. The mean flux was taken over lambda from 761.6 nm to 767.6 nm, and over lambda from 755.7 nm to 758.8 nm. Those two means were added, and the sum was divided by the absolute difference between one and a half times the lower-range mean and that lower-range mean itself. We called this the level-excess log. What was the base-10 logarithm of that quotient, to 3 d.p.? 0.597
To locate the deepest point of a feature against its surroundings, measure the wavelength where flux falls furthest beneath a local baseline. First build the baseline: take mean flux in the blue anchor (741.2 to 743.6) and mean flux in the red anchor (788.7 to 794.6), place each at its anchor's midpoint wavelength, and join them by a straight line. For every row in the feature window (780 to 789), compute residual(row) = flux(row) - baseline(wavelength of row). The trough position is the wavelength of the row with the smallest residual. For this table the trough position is 783.139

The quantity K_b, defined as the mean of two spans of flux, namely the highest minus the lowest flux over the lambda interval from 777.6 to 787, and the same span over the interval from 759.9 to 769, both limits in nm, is 4.44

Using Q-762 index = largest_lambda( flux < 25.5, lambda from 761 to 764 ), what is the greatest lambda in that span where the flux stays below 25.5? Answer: 762.498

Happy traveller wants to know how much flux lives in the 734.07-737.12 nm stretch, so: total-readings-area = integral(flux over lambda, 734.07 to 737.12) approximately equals 83.06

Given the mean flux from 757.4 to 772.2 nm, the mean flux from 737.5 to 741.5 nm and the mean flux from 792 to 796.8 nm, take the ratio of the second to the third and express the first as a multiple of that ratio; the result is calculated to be 23.5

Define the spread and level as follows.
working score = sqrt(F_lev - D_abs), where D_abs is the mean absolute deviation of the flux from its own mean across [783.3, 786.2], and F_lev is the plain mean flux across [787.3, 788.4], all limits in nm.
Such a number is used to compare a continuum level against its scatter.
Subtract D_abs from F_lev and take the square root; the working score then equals 4.93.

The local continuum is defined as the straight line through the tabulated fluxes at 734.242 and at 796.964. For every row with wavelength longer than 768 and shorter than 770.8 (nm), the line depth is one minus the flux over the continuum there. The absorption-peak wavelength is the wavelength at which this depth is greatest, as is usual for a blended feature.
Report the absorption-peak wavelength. 770.618 nm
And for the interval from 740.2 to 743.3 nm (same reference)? 742.402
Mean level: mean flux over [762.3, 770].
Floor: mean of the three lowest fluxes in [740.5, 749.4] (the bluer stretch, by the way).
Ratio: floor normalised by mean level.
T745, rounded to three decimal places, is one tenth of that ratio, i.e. 0.097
